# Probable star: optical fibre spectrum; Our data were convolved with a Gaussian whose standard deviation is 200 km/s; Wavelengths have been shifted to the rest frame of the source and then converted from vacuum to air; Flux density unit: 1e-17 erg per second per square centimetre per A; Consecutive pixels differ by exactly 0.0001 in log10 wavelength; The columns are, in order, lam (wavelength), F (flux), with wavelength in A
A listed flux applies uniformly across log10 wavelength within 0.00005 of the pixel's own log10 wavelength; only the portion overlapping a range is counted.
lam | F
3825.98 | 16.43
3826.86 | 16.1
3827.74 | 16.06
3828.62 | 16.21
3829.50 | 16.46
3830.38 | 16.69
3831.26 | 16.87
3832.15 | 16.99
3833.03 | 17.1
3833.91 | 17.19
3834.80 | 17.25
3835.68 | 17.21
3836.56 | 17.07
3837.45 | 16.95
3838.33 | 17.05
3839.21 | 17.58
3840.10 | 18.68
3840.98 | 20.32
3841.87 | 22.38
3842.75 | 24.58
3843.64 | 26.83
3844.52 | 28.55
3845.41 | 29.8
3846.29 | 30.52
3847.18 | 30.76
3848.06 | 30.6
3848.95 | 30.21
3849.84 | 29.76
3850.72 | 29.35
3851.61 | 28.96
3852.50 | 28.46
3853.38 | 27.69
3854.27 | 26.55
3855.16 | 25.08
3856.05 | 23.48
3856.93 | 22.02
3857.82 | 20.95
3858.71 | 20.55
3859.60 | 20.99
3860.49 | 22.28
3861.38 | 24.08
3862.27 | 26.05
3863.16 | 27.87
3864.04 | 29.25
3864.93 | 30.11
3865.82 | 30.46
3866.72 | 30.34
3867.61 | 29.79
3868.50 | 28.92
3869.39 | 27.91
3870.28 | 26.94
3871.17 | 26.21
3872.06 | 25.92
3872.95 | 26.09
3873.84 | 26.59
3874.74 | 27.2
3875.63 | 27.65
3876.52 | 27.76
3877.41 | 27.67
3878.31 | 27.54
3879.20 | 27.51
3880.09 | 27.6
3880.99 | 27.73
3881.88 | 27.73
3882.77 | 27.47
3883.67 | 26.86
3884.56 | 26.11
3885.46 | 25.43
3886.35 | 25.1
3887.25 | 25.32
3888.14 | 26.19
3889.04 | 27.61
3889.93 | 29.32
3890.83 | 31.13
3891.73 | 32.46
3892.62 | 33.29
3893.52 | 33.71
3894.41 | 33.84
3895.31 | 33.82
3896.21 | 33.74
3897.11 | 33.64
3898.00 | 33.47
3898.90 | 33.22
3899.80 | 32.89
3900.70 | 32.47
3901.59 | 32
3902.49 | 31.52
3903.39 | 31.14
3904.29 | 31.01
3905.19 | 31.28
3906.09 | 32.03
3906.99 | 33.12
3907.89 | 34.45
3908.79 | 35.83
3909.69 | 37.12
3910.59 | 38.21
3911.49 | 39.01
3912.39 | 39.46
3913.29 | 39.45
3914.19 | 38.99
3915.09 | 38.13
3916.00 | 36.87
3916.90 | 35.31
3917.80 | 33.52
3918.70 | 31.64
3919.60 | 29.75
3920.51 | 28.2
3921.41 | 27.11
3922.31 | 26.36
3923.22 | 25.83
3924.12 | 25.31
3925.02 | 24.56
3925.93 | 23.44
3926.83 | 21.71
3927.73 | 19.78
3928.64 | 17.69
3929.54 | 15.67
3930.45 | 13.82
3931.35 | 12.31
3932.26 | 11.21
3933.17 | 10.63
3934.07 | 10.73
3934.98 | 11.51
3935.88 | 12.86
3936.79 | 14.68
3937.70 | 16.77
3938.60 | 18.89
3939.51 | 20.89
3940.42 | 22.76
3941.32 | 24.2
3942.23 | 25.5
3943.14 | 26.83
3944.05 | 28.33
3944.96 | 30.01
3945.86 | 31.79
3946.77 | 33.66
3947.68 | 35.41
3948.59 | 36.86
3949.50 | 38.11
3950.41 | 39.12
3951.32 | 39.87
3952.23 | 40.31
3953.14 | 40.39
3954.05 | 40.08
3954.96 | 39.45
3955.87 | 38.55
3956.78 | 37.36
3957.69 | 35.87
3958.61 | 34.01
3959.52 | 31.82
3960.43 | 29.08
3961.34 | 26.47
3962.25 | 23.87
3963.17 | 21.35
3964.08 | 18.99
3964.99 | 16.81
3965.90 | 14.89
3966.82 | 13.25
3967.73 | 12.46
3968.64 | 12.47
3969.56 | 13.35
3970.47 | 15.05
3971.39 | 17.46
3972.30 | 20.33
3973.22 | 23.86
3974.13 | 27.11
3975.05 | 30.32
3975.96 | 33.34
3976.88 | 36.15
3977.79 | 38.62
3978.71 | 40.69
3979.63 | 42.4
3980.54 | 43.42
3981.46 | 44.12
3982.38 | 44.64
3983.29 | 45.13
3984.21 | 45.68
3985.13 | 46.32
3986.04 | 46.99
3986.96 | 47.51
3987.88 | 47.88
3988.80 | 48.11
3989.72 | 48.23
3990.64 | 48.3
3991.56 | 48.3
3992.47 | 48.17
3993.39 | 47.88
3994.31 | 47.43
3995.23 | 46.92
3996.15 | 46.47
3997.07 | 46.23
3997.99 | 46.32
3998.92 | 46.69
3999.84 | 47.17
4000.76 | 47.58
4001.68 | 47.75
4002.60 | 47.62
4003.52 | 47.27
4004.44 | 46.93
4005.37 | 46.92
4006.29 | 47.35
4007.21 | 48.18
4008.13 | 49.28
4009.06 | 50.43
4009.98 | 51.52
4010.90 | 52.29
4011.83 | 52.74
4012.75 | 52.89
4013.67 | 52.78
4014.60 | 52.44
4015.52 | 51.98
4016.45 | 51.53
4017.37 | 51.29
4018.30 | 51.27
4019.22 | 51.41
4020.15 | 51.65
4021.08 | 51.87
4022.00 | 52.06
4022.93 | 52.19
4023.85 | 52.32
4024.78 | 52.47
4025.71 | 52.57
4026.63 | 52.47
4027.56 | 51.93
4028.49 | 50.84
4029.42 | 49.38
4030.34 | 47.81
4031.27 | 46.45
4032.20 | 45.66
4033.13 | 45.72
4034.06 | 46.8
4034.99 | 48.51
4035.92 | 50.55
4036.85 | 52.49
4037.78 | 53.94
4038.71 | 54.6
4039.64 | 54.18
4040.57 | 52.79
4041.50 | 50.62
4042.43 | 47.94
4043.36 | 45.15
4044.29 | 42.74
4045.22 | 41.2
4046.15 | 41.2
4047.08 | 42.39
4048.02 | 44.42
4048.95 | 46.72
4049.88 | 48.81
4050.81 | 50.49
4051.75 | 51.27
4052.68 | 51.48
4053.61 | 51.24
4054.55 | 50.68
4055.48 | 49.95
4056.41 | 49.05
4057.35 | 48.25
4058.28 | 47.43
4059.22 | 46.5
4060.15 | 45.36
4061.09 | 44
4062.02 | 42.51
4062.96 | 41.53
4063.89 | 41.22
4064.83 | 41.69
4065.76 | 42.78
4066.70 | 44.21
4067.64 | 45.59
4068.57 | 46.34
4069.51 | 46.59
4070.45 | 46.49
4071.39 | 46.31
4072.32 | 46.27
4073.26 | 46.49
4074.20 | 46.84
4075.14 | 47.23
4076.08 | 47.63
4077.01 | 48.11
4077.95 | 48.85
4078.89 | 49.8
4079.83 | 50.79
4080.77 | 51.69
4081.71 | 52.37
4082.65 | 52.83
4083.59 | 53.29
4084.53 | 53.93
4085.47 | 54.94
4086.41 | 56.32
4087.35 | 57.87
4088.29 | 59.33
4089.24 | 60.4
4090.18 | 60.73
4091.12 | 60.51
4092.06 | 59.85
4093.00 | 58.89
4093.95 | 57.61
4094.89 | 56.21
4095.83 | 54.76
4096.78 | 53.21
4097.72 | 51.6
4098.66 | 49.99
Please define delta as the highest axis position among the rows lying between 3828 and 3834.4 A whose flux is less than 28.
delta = 3833.91 A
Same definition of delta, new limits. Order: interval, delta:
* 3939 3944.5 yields 3943.14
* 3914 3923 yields 3922.31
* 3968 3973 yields 3972.30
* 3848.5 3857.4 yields 3856.93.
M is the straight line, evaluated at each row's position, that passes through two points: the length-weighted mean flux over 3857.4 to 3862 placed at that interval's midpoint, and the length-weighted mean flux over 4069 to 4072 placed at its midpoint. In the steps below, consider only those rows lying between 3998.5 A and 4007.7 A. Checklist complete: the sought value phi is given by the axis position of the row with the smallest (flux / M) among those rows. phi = 4005.37 A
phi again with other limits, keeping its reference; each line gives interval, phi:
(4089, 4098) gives 4097.72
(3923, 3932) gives 3931.35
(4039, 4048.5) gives 4046.15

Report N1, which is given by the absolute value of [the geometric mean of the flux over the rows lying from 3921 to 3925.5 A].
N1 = 26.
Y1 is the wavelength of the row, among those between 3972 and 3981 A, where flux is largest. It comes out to 3980.54 A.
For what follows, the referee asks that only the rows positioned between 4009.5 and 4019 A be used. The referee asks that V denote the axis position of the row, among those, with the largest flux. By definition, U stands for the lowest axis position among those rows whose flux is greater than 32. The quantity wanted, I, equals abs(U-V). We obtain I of 2.8 A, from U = 4009.98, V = 4012.75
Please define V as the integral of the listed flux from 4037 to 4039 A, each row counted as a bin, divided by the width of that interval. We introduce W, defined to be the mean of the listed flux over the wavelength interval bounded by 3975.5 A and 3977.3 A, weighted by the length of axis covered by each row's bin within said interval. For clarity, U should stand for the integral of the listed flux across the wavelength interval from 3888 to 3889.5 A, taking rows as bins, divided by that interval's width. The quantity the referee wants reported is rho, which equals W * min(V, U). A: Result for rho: 941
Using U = 27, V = 54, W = 35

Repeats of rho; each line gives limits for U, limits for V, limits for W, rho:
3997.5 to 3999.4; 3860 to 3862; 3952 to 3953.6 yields 942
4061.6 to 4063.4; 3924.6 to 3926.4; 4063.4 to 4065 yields 992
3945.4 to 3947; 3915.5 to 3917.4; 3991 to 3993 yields 1584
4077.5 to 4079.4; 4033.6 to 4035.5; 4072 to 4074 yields 2210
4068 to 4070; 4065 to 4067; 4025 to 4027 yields 2274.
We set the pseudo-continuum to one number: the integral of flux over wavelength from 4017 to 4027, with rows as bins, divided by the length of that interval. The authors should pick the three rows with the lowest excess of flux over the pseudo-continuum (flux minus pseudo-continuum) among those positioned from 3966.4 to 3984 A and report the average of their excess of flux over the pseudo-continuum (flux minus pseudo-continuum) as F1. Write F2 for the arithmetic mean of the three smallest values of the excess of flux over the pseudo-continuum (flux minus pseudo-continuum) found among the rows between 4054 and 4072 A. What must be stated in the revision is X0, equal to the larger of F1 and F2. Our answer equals -10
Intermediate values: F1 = -39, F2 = -10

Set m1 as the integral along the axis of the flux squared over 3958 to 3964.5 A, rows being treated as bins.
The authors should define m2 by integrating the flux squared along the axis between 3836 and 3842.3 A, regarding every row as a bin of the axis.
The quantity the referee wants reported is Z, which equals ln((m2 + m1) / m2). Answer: 1.2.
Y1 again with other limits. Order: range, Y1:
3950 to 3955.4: 3953.14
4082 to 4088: 4087.35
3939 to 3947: 3946.77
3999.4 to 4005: 4001.68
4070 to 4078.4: 4077.95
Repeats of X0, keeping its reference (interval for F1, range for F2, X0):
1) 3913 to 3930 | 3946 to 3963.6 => -28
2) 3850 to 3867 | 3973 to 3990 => -25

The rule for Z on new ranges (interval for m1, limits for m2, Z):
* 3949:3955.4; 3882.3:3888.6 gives 1.2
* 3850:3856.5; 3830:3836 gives 1.3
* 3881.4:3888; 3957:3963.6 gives 0.6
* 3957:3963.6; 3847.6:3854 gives 0.7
